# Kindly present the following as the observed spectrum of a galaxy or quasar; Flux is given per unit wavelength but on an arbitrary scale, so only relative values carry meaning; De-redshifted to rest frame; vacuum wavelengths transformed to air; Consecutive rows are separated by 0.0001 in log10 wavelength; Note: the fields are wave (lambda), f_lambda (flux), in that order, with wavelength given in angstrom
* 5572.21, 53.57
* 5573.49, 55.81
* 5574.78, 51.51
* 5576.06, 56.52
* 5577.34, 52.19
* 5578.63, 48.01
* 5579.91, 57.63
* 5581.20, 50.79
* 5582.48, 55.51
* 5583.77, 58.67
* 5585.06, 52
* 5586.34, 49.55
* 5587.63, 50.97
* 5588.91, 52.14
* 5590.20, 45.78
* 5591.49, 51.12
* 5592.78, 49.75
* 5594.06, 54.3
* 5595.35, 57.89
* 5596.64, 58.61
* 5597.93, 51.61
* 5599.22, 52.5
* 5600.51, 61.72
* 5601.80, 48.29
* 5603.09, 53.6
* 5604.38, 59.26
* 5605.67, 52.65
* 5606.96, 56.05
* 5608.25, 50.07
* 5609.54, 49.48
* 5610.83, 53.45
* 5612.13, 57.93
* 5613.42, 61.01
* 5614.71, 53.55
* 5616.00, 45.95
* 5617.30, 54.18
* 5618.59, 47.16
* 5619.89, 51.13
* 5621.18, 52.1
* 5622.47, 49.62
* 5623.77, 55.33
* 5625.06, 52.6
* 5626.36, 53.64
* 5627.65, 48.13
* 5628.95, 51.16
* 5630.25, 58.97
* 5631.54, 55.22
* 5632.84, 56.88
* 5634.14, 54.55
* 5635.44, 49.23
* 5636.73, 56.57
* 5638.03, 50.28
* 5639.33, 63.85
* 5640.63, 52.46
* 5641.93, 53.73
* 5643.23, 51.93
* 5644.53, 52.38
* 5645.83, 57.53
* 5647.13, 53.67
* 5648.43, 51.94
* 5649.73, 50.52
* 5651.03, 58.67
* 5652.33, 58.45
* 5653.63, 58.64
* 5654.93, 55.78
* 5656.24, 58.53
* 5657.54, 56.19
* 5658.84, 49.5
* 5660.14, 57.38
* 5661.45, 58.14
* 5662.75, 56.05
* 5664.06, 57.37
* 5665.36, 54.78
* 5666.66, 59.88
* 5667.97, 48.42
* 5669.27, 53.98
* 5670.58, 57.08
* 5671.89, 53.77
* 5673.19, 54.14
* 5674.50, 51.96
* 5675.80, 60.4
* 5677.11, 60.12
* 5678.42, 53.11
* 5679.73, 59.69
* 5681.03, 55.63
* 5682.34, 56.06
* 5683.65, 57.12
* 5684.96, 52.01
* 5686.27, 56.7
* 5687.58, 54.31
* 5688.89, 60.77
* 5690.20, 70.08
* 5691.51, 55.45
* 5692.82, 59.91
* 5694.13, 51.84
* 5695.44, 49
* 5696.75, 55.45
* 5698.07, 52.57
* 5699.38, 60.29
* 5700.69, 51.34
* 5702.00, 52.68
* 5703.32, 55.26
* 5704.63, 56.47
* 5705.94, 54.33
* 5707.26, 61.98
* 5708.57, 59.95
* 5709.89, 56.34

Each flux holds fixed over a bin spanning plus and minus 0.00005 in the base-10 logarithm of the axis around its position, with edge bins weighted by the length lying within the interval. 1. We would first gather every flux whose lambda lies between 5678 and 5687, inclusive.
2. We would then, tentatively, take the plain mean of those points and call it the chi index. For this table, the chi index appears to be 55.8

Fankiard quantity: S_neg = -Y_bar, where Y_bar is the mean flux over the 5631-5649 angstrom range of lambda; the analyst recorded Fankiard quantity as -54.3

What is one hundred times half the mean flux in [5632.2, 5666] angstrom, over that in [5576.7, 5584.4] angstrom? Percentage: 51.3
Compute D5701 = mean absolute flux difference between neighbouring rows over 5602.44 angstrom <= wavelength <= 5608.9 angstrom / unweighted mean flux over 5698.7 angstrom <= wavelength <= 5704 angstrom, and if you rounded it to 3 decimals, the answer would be 0.099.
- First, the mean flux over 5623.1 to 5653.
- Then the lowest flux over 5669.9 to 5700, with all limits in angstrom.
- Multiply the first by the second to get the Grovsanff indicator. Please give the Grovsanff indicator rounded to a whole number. 2658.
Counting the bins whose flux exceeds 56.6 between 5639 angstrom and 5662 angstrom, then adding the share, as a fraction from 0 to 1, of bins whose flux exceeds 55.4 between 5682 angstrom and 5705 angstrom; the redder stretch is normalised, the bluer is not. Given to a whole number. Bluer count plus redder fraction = 9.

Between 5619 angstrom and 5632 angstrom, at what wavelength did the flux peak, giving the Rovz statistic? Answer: 5630.25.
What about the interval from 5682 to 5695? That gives 5690.20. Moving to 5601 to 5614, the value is 5613.42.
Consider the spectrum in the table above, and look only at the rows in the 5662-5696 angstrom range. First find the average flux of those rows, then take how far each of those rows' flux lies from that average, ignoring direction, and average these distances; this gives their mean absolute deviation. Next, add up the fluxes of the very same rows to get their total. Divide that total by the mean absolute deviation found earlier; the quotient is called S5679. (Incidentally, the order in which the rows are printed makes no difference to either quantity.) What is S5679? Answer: 456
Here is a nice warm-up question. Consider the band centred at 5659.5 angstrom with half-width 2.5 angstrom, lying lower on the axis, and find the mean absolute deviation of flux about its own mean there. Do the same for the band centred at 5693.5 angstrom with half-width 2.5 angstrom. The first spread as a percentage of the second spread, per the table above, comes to 80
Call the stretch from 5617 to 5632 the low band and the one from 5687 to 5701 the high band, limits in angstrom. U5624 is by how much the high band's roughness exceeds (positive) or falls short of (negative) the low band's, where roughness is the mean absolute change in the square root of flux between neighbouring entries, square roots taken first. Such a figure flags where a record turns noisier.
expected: 0.19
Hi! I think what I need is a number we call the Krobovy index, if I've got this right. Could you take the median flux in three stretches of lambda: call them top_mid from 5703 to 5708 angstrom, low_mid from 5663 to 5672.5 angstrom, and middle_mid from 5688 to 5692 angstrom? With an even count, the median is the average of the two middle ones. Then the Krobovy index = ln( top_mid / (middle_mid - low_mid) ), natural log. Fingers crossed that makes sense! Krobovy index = 2.2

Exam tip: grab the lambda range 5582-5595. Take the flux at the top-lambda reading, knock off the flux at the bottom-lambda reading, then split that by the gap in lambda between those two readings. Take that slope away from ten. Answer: 10.10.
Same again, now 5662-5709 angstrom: 9.91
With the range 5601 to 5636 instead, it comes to 9.97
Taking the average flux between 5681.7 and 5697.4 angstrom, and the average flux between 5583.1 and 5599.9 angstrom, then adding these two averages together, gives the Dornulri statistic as 109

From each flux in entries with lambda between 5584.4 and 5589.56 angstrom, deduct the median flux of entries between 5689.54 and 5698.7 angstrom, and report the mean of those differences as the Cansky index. -4.3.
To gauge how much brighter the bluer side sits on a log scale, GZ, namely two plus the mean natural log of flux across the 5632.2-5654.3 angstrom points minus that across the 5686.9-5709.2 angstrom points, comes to 1.97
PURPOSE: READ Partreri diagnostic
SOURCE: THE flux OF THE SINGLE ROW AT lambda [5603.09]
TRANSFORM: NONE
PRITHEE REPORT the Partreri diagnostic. 53.6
